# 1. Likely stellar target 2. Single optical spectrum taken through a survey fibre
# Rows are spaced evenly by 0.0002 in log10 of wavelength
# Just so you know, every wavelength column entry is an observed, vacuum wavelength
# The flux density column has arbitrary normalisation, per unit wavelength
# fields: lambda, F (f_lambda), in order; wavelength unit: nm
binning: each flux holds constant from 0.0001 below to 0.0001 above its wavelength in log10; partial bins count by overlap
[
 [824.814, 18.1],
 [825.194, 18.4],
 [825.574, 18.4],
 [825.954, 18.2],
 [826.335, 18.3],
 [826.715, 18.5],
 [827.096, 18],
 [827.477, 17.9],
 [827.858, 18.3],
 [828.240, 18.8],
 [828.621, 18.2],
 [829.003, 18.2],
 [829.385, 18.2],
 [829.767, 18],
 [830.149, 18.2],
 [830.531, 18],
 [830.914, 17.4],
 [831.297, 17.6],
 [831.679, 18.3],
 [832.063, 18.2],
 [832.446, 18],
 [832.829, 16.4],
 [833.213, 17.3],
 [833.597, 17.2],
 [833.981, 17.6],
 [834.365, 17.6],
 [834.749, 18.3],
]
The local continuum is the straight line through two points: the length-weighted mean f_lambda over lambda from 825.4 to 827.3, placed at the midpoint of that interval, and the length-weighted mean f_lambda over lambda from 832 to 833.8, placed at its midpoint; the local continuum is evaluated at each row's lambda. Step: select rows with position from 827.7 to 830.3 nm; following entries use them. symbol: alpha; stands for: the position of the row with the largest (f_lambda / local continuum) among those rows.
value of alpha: 828.240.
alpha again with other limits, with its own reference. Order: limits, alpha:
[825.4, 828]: 826.715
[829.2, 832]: 831.679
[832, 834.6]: 832.063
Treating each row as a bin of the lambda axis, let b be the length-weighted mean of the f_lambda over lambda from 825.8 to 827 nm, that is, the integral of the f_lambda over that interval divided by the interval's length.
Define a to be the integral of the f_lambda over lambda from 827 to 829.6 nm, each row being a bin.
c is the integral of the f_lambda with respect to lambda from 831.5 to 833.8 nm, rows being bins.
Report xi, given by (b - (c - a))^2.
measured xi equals 642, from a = 47.4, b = 18.3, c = 40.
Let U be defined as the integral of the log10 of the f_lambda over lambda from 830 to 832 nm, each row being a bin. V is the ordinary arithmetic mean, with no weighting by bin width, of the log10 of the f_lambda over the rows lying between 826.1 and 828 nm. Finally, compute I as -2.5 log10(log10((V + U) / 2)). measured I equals 1.40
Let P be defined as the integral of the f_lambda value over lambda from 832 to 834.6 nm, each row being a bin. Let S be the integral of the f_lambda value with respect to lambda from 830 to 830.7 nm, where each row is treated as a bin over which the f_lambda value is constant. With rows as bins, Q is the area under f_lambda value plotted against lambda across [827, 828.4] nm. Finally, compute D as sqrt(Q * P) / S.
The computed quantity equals 2.7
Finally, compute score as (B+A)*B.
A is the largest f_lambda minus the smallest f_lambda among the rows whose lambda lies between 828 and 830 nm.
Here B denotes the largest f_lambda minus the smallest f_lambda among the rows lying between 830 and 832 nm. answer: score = 1.5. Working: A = 0.80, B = 0.90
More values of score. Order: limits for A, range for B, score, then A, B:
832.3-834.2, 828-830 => 1.9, 1.60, 0.80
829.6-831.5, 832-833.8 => 4.7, 0.80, 1.80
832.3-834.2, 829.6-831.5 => 1.9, 1.60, 0.80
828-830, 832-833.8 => 4.7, 0.80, 1.80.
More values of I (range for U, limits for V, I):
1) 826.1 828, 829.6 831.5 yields 1.46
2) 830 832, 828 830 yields 1.40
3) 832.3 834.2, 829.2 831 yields 1.48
